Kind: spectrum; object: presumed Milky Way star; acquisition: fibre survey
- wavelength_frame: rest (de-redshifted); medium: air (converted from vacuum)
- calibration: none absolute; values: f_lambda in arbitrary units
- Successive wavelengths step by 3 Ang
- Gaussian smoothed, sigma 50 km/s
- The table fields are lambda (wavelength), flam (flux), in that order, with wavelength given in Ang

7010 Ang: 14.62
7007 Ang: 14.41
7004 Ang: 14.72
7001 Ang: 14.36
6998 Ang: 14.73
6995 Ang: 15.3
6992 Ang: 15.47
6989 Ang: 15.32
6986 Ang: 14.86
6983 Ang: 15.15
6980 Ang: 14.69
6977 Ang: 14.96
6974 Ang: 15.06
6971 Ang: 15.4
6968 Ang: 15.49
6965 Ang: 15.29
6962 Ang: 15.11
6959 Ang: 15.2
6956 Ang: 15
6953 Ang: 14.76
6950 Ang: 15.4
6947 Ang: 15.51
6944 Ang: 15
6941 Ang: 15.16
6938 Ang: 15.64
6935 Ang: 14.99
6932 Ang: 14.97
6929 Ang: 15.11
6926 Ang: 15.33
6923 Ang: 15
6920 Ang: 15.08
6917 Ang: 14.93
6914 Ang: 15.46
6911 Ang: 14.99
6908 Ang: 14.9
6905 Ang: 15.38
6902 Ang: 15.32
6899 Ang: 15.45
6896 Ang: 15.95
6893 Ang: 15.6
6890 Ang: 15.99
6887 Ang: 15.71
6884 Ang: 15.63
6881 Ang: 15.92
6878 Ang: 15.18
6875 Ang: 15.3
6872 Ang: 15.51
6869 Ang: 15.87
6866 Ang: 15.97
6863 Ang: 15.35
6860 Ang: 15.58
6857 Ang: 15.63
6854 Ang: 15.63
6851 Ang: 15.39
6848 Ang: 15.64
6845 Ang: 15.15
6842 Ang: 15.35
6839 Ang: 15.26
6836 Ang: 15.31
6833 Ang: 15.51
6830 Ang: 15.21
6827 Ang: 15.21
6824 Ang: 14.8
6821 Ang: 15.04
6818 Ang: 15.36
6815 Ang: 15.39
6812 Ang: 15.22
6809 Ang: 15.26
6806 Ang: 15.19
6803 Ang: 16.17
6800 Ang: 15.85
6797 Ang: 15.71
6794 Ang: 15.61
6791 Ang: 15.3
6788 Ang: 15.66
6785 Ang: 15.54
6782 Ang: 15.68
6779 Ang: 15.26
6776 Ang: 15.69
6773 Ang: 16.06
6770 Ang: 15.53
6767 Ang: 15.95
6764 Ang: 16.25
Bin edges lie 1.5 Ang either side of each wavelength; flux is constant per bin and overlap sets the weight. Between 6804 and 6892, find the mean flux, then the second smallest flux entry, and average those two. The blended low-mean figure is 15.2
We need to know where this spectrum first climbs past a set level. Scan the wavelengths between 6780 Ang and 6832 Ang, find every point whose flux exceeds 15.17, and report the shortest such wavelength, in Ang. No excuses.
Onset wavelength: 6782 Ang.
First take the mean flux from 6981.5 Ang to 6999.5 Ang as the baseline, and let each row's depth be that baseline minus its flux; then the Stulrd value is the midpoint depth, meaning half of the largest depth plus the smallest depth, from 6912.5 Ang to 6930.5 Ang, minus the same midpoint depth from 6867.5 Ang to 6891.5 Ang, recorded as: 0.39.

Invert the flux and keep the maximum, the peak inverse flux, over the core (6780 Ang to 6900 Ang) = 0.0676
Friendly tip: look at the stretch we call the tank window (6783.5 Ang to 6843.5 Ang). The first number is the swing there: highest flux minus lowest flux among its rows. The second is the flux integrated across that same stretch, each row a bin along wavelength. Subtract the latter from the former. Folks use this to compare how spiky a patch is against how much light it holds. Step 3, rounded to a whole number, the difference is -922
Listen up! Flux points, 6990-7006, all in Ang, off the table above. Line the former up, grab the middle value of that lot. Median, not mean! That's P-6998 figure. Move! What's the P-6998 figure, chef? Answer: 14.73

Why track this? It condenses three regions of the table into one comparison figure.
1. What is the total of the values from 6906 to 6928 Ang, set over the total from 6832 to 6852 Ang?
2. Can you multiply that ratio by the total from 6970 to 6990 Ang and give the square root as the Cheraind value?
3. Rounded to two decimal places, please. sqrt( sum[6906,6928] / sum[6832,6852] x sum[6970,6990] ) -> 10.18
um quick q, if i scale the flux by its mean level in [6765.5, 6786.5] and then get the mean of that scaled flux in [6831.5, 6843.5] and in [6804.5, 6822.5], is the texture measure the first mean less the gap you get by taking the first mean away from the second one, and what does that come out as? 0.99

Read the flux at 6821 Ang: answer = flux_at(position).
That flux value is 15.04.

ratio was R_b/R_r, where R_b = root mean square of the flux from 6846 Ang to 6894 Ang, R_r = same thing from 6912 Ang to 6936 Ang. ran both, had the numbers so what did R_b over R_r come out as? 1.03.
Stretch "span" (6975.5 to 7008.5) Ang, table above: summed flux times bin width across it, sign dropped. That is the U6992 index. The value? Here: 492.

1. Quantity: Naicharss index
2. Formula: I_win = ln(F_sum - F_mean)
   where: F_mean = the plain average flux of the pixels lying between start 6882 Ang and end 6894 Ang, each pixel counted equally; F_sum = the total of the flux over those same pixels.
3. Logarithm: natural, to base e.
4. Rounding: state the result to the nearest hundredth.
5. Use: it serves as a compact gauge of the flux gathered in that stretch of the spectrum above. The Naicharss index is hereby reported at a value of 3.85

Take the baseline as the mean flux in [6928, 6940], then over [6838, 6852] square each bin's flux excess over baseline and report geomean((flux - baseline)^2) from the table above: 0.017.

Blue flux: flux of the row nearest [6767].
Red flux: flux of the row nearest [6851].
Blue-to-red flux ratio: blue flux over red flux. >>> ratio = 1.04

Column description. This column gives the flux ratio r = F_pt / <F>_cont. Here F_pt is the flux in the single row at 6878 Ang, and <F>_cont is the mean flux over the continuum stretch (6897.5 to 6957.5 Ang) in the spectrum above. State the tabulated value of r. 1.00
